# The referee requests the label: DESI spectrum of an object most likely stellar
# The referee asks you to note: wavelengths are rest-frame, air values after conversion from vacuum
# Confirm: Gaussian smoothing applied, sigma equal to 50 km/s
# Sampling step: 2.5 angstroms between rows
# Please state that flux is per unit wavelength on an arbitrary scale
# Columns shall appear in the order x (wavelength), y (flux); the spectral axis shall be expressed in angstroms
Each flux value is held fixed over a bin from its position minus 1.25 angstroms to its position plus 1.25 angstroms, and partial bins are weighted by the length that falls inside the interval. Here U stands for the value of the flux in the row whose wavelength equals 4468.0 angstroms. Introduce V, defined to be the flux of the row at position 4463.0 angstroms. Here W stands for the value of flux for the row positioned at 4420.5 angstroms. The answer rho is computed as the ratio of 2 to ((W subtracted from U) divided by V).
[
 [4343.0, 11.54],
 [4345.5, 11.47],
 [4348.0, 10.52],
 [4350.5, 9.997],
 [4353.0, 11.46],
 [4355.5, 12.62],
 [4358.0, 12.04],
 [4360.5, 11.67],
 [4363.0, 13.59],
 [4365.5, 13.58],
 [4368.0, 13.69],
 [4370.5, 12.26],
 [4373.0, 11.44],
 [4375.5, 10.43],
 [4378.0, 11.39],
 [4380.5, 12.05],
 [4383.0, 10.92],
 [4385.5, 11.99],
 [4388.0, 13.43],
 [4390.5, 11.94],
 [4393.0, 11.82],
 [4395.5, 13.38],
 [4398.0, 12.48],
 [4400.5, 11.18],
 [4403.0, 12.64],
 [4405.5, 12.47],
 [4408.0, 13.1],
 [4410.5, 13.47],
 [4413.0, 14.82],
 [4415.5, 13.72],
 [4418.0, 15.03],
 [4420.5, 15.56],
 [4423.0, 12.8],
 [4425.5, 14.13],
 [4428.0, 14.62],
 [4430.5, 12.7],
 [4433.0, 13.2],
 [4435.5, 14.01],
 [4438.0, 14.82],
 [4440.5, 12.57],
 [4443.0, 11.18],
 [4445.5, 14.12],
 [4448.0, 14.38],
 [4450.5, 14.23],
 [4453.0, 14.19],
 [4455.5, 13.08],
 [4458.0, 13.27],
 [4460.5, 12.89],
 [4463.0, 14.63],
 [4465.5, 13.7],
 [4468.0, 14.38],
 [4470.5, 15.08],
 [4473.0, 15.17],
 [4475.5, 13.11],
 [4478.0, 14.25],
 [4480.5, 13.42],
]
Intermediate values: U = 14.38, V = 14.63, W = 15.56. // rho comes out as -25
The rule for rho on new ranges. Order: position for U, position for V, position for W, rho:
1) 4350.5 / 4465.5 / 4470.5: -5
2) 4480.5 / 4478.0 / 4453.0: -37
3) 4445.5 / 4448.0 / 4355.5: 19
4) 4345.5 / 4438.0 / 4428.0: -9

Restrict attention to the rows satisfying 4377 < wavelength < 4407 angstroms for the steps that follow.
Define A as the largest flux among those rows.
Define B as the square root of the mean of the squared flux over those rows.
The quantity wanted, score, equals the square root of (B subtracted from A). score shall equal 1.13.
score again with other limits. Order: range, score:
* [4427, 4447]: 1.17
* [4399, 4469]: 1.38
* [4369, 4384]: 0.91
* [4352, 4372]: 1.02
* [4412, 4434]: 1.21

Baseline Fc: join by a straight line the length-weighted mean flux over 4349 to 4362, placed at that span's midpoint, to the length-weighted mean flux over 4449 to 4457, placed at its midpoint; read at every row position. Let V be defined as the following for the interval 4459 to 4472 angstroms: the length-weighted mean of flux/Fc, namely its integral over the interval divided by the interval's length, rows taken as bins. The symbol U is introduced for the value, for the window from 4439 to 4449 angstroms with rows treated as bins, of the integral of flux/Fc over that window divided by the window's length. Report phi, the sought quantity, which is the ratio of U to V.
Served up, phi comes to 0.96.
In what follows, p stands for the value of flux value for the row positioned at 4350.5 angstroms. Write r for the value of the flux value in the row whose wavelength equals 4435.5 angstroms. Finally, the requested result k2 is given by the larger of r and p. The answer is 14.0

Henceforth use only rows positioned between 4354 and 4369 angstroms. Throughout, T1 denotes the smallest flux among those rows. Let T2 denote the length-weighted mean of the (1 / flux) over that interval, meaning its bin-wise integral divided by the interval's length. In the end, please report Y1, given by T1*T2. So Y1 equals 0.914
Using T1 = 11.67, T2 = 0.078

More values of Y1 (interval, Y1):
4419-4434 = 0.921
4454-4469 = 0.946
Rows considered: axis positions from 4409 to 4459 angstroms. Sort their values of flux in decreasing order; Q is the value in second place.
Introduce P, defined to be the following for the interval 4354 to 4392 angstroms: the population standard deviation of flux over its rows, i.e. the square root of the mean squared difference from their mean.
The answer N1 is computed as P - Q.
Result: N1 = -14.1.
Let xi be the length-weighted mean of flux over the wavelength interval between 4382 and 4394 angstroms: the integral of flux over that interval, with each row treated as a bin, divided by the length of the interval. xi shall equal 12.0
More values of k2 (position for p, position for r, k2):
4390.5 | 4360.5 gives 11.9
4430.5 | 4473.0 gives 15.2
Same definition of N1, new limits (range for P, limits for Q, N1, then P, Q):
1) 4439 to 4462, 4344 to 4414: -12.7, 1.0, 13.69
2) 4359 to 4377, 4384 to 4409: -12.2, 1.2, 13.38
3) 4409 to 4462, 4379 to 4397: -12.4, 1.0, 13.38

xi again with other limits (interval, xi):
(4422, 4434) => 13.5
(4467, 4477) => 14.4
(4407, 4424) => 14.1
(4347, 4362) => 11.4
